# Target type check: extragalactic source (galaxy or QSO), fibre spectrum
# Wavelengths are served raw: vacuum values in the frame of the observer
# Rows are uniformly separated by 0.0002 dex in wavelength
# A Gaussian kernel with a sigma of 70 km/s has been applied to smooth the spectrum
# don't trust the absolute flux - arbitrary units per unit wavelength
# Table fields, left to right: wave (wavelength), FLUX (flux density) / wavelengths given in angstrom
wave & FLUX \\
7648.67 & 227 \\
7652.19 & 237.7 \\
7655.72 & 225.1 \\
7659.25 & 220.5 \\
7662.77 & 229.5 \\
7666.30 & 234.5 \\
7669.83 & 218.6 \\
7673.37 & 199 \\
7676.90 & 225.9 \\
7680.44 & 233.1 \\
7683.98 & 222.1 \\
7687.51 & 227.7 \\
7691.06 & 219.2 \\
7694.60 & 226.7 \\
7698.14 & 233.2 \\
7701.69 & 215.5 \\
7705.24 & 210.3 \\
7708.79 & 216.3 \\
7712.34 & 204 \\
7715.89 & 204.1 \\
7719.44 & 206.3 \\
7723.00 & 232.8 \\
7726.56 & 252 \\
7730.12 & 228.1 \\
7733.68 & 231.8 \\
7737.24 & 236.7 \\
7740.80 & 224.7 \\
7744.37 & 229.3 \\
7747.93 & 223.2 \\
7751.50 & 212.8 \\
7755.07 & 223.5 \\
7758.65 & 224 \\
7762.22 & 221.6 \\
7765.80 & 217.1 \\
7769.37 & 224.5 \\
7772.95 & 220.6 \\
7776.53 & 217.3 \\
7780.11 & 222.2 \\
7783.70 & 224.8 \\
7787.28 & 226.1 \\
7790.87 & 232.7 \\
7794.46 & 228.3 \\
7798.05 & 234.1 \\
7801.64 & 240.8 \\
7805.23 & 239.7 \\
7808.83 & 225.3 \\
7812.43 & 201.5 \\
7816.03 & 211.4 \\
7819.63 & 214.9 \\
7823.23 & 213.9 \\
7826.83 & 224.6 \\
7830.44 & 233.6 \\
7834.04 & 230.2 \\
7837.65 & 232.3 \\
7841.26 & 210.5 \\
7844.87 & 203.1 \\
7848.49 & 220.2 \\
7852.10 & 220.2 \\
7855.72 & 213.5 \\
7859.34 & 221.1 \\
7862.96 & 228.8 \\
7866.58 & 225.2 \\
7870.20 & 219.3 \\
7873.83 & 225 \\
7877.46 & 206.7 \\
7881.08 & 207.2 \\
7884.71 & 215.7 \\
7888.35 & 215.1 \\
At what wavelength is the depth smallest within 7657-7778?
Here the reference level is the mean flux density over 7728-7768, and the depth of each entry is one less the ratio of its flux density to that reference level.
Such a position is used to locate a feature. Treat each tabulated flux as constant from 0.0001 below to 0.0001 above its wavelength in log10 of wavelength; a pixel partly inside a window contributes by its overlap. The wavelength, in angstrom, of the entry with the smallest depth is 7726.56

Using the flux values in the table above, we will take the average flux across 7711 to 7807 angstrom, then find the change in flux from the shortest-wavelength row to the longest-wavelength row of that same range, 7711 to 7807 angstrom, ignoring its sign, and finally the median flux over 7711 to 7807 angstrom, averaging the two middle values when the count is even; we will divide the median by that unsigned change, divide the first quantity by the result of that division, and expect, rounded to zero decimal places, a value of 36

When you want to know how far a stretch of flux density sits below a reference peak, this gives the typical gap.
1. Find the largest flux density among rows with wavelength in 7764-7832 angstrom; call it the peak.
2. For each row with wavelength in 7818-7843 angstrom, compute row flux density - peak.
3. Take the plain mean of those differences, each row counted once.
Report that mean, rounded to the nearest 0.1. -17.9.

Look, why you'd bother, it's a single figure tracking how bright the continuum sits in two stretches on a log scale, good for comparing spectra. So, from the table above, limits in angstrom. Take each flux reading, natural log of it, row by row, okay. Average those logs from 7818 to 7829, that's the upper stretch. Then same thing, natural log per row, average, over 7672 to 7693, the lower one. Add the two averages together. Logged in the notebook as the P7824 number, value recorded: 10.8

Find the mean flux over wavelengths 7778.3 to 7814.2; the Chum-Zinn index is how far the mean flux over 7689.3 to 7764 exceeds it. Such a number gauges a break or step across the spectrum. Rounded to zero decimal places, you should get -5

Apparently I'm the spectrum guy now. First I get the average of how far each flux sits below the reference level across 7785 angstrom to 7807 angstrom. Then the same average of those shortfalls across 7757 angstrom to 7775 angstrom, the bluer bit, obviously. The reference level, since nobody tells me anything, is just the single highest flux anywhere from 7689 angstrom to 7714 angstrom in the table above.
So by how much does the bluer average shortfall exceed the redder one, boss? 12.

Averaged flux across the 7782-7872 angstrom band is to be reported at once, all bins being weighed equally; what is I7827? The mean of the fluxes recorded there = 223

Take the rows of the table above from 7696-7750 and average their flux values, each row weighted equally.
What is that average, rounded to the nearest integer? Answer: 223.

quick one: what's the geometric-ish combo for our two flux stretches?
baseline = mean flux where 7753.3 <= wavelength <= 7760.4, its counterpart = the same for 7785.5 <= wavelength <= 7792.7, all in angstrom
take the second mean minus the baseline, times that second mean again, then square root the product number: 36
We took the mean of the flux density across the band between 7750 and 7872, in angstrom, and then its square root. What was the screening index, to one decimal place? 14.9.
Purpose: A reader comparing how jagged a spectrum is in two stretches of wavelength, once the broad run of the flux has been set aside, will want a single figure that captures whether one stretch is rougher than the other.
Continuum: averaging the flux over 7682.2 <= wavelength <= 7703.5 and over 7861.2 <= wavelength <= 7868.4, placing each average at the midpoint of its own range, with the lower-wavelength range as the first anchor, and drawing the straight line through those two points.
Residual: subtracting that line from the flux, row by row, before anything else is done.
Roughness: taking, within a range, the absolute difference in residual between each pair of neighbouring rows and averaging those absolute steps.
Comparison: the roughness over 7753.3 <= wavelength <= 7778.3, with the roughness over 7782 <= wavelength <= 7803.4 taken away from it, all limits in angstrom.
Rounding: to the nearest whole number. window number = -1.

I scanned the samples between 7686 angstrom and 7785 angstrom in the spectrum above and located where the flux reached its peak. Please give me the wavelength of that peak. 7726.56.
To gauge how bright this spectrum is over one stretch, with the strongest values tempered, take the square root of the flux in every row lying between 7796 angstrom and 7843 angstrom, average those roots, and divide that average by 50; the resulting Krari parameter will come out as 0.299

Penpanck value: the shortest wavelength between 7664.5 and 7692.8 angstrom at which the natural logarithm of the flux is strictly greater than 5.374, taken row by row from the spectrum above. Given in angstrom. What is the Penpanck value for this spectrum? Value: 7666.30 angstrom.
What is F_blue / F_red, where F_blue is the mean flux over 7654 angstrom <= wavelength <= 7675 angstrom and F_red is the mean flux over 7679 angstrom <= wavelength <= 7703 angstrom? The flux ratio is 0.982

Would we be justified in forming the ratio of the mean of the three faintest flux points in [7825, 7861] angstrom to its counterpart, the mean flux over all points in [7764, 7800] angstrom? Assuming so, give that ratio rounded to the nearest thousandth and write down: 0.930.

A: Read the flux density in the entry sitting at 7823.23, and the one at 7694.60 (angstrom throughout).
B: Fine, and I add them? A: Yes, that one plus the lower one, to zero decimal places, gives 441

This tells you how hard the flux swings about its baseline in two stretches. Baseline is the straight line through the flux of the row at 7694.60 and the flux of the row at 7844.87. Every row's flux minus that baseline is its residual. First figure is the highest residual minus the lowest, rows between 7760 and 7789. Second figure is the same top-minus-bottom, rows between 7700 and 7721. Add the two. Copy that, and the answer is 24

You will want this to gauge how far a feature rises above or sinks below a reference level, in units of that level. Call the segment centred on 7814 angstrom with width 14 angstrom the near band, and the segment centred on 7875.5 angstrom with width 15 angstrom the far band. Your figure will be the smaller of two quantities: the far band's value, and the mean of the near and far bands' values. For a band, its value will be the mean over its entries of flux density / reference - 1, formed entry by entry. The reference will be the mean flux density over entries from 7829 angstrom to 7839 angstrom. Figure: -0.078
